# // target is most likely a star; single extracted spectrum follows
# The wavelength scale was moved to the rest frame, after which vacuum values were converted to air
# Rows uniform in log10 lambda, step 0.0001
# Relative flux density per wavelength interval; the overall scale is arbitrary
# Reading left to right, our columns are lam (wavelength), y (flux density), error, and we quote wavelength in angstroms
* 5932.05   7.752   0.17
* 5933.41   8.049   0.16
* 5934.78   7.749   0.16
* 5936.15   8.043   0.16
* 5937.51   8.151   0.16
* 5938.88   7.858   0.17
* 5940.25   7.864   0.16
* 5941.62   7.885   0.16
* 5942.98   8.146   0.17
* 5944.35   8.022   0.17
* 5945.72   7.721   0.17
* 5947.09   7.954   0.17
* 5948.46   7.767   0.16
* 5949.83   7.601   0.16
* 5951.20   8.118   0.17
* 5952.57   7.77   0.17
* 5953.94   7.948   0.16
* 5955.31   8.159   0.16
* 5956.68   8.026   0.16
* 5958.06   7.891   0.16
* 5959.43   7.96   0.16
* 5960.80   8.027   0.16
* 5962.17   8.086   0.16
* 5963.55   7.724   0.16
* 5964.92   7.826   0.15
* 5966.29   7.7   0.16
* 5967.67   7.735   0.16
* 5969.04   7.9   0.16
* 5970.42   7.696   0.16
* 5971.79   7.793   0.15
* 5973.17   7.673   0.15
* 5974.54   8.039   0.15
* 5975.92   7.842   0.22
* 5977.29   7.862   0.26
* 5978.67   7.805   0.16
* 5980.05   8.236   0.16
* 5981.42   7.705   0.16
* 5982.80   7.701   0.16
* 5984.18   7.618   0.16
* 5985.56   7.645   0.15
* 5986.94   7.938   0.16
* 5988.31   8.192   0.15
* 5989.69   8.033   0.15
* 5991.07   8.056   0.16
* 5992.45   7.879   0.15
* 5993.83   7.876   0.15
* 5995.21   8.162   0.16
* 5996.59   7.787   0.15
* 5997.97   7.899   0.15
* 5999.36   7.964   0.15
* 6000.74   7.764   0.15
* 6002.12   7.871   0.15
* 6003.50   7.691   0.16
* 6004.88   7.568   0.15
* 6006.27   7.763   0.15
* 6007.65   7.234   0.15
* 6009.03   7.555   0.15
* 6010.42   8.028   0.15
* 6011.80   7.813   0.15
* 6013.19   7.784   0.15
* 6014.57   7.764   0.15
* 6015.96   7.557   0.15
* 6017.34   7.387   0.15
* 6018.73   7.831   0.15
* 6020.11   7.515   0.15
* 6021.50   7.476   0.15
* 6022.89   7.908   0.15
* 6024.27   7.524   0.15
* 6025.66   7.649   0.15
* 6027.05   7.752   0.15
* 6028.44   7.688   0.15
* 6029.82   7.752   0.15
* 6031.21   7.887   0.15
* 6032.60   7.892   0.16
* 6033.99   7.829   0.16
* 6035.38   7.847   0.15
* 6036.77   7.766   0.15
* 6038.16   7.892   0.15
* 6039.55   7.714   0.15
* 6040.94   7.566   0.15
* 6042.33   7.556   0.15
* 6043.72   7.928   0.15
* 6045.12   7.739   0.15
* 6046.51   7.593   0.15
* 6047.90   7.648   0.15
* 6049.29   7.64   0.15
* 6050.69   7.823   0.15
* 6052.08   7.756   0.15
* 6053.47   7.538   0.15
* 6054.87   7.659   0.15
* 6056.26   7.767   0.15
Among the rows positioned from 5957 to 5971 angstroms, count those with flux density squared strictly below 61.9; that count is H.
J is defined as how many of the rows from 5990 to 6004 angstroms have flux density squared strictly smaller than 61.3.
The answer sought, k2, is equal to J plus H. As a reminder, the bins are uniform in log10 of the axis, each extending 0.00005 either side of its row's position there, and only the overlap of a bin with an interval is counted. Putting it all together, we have 8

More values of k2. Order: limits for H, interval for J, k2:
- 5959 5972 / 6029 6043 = 12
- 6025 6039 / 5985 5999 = 9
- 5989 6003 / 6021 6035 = 9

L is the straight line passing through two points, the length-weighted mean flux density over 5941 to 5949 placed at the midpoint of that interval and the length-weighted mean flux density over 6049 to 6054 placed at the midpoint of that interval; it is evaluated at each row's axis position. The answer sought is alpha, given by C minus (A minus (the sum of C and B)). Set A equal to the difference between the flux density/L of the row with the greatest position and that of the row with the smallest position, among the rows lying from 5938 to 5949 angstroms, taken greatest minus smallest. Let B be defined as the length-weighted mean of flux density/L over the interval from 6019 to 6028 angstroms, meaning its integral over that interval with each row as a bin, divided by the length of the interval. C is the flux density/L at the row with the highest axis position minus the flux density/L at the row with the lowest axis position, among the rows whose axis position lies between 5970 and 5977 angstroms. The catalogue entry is 1.035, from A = -0.009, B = 0.99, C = 0.02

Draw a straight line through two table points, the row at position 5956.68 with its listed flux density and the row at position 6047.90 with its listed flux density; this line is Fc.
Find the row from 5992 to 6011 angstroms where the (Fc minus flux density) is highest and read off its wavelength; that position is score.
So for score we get 6007.65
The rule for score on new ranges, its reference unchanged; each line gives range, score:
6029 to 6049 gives 6042.33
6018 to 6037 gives 6021.50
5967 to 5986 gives 5984.18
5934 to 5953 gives 5949.83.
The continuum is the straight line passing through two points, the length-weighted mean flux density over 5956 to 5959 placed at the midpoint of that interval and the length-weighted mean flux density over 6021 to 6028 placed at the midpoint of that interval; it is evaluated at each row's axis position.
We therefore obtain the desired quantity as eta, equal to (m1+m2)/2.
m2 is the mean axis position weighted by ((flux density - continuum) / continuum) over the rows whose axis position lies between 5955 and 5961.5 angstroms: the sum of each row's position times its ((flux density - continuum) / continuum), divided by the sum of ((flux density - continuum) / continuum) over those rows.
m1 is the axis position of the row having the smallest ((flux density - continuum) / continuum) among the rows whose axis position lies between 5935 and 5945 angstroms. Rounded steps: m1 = 5938.88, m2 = 5957.0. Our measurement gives 5948.0 angstroms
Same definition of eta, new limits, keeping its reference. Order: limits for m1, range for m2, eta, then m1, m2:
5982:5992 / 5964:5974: 5976.7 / 5984.18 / 5969.3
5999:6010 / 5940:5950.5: 5977.3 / 6007.65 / 5947.0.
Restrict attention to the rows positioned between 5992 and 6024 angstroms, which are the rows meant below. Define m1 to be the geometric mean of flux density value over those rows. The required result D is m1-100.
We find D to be -92.3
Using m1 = 7.74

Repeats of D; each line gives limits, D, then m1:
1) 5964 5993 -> -92.2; 7.85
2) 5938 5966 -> -92.1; 7.92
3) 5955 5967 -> -92.1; 7.93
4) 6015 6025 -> -92.4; 7.60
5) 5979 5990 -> -92.1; 7.88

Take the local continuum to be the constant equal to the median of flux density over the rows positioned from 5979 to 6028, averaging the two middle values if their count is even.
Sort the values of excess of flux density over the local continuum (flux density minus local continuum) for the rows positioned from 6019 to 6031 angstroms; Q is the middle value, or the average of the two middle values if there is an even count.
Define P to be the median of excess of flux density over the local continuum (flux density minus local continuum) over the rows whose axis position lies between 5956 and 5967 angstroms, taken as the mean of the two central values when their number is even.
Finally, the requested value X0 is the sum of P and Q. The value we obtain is 0.07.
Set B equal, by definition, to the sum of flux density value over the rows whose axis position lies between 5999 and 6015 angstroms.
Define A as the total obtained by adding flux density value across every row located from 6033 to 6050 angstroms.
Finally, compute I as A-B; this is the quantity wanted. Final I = -0.1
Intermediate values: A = 92.7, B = 92.8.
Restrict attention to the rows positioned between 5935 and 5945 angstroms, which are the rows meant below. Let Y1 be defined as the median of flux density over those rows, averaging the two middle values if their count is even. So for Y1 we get 8.02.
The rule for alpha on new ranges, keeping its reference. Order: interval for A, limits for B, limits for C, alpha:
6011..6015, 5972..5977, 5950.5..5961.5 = 0.986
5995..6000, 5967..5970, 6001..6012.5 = 1.006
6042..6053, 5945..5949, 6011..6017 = 0.894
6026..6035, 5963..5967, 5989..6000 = 0.960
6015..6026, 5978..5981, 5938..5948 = 1.034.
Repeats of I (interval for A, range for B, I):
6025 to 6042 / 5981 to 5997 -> -1.4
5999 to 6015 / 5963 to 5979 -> -0.8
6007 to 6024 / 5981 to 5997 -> -2.7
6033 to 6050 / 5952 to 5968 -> -2.1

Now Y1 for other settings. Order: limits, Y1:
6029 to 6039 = 7.85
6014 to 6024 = 7.56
